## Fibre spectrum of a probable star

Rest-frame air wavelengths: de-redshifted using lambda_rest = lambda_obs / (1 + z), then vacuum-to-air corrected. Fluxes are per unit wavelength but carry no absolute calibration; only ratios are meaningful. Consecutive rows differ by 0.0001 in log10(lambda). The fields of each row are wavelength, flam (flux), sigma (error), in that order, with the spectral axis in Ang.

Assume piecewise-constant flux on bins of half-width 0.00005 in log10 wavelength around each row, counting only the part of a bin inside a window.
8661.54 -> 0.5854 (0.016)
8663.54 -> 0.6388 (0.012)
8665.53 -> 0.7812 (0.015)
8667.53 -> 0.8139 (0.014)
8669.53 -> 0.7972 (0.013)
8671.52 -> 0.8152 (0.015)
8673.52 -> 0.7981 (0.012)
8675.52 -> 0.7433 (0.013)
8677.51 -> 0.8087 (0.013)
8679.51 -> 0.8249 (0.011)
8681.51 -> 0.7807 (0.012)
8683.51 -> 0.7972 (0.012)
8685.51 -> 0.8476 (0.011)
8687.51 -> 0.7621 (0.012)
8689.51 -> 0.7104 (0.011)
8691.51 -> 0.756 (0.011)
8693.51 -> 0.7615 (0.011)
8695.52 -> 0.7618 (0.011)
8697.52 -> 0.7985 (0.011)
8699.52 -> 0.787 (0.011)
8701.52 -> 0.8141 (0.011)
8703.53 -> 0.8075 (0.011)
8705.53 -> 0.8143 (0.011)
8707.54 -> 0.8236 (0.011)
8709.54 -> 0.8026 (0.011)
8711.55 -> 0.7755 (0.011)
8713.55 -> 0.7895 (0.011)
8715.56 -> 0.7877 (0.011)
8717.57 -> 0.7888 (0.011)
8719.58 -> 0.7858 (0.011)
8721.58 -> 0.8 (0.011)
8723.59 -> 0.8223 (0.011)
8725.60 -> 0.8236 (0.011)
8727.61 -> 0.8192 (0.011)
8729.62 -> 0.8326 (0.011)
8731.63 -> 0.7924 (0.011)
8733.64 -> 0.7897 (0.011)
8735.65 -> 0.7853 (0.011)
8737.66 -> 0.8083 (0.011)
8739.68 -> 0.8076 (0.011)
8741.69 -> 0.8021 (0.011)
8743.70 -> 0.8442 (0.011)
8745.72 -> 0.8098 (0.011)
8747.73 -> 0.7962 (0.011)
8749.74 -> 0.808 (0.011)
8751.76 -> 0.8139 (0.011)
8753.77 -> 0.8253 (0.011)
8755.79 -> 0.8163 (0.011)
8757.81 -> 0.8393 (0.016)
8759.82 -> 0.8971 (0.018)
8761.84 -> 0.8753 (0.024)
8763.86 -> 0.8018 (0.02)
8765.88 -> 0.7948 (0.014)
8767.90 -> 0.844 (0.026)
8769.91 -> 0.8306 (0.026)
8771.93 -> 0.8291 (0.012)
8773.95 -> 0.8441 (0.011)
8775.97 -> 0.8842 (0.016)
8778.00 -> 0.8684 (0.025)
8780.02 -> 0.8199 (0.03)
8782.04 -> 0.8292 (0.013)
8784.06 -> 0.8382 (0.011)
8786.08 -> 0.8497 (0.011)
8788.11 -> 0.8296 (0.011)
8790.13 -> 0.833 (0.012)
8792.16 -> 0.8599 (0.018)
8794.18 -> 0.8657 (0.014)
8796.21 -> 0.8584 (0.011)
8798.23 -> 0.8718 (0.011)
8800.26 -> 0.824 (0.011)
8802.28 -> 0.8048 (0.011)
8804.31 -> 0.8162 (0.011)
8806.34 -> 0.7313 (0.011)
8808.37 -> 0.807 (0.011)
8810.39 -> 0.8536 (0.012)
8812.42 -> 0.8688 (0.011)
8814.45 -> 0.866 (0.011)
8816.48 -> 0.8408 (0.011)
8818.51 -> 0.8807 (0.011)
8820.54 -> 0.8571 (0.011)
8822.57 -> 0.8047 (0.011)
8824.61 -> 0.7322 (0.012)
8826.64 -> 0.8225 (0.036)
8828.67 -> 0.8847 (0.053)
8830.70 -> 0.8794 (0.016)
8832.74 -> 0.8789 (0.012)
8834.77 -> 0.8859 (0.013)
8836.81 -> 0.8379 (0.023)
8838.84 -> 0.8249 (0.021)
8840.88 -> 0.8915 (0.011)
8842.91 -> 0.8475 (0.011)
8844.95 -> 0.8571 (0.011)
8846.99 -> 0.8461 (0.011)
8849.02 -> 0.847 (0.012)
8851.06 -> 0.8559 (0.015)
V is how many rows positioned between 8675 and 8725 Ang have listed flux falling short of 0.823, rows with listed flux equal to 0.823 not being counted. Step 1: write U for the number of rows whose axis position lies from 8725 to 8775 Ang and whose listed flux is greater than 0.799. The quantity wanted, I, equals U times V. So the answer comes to 440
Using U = 20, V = 22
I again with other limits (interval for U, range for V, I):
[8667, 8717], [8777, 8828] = 80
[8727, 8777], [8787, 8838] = 140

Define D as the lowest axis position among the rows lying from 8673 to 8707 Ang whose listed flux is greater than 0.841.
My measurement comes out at 8685.51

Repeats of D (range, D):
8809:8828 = 8810.39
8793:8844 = 8794.18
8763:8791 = 8767.90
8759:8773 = 8759.82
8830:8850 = 8830.70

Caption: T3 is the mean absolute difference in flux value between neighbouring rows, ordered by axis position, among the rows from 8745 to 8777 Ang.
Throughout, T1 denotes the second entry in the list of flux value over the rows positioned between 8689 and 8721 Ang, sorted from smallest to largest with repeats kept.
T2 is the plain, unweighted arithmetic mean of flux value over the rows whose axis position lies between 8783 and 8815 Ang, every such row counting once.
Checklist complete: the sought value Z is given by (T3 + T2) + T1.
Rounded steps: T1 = 0.756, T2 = 0.836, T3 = 0.024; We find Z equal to 1.62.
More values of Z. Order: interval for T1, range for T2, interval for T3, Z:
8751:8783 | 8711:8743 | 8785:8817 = 1.63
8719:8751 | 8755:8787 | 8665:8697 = 1.66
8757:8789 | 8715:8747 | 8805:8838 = 1.65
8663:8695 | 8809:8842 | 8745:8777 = 1.58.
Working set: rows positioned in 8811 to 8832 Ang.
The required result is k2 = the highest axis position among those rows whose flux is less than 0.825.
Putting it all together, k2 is 8826.64 Ang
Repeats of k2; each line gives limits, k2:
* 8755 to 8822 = 8808.37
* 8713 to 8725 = 8723.59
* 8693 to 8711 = 8709.54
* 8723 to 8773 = 8765.88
